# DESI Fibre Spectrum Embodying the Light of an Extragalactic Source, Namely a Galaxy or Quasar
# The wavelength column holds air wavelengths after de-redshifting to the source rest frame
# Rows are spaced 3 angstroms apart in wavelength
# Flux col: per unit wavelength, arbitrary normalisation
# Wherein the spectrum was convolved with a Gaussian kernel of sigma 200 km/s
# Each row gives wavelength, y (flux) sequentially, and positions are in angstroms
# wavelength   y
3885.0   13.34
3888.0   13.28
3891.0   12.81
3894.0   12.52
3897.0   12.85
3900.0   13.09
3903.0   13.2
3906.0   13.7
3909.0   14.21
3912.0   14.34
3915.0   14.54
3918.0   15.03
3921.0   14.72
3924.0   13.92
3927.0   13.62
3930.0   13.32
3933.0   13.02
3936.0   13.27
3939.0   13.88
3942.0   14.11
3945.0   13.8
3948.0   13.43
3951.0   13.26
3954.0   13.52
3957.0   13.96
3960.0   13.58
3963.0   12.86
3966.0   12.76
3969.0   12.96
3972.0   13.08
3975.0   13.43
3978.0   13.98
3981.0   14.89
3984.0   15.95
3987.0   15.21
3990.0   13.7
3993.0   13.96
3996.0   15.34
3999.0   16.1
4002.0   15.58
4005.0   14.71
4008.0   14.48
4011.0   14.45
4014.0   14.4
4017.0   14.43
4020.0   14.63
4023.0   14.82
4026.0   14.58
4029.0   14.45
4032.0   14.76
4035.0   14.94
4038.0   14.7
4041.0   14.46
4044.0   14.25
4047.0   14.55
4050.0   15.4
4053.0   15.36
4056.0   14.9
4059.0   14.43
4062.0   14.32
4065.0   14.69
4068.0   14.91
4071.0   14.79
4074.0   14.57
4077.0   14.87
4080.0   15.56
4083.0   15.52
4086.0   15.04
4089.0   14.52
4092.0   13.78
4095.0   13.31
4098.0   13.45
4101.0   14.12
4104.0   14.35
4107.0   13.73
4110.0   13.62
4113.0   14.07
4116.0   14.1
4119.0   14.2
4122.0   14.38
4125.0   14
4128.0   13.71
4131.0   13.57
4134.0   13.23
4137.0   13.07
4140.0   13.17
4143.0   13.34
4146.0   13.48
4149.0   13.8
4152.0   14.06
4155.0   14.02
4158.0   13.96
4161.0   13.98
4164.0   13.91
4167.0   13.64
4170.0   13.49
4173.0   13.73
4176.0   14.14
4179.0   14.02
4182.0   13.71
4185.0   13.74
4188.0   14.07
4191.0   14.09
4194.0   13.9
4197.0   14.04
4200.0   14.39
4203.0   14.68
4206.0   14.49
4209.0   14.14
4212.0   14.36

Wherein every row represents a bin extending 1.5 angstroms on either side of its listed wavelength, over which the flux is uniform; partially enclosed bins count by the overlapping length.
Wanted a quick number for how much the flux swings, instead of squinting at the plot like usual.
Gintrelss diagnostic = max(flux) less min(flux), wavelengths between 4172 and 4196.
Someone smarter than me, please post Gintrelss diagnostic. 0.43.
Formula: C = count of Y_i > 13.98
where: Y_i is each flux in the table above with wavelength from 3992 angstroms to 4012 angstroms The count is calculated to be 6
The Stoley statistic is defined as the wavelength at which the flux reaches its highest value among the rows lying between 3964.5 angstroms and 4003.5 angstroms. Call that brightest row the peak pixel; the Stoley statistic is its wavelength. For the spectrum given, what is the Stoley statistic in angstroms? 3999.0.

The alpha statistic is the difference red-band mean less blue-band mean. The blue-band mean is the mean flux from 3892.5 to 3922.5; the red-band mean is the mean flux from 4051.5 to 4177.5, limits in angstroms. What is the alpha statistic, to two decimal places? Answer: 0.30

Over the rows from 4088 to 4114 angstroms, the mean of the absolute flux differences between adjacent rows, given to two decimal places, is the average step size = 0.43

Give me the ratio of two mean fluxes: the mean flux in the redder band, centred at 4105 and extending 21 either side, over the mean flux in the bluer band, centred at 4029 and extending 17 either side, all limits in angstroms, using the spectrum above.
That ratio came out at 0.96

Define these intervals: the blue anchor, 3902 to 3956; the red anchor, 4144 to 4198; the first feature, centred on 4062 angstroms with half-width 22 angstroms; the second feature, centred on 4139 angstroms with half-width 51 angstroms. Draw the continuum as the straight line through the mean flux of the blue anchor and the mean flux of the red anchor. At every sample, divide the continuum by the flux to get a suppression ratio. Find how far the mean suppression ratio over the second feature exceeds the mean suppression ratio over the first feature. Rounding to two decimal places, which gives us 0.07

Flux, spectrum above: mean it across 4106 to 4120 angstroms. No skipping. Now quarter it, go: 3.49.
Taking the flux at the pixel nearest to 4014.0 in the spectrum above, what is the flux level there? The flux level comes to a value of 14.4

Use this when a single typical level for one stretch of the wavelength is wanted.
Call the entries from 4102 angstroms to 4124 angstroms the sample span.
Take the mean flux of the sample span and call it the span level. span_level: 14.1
